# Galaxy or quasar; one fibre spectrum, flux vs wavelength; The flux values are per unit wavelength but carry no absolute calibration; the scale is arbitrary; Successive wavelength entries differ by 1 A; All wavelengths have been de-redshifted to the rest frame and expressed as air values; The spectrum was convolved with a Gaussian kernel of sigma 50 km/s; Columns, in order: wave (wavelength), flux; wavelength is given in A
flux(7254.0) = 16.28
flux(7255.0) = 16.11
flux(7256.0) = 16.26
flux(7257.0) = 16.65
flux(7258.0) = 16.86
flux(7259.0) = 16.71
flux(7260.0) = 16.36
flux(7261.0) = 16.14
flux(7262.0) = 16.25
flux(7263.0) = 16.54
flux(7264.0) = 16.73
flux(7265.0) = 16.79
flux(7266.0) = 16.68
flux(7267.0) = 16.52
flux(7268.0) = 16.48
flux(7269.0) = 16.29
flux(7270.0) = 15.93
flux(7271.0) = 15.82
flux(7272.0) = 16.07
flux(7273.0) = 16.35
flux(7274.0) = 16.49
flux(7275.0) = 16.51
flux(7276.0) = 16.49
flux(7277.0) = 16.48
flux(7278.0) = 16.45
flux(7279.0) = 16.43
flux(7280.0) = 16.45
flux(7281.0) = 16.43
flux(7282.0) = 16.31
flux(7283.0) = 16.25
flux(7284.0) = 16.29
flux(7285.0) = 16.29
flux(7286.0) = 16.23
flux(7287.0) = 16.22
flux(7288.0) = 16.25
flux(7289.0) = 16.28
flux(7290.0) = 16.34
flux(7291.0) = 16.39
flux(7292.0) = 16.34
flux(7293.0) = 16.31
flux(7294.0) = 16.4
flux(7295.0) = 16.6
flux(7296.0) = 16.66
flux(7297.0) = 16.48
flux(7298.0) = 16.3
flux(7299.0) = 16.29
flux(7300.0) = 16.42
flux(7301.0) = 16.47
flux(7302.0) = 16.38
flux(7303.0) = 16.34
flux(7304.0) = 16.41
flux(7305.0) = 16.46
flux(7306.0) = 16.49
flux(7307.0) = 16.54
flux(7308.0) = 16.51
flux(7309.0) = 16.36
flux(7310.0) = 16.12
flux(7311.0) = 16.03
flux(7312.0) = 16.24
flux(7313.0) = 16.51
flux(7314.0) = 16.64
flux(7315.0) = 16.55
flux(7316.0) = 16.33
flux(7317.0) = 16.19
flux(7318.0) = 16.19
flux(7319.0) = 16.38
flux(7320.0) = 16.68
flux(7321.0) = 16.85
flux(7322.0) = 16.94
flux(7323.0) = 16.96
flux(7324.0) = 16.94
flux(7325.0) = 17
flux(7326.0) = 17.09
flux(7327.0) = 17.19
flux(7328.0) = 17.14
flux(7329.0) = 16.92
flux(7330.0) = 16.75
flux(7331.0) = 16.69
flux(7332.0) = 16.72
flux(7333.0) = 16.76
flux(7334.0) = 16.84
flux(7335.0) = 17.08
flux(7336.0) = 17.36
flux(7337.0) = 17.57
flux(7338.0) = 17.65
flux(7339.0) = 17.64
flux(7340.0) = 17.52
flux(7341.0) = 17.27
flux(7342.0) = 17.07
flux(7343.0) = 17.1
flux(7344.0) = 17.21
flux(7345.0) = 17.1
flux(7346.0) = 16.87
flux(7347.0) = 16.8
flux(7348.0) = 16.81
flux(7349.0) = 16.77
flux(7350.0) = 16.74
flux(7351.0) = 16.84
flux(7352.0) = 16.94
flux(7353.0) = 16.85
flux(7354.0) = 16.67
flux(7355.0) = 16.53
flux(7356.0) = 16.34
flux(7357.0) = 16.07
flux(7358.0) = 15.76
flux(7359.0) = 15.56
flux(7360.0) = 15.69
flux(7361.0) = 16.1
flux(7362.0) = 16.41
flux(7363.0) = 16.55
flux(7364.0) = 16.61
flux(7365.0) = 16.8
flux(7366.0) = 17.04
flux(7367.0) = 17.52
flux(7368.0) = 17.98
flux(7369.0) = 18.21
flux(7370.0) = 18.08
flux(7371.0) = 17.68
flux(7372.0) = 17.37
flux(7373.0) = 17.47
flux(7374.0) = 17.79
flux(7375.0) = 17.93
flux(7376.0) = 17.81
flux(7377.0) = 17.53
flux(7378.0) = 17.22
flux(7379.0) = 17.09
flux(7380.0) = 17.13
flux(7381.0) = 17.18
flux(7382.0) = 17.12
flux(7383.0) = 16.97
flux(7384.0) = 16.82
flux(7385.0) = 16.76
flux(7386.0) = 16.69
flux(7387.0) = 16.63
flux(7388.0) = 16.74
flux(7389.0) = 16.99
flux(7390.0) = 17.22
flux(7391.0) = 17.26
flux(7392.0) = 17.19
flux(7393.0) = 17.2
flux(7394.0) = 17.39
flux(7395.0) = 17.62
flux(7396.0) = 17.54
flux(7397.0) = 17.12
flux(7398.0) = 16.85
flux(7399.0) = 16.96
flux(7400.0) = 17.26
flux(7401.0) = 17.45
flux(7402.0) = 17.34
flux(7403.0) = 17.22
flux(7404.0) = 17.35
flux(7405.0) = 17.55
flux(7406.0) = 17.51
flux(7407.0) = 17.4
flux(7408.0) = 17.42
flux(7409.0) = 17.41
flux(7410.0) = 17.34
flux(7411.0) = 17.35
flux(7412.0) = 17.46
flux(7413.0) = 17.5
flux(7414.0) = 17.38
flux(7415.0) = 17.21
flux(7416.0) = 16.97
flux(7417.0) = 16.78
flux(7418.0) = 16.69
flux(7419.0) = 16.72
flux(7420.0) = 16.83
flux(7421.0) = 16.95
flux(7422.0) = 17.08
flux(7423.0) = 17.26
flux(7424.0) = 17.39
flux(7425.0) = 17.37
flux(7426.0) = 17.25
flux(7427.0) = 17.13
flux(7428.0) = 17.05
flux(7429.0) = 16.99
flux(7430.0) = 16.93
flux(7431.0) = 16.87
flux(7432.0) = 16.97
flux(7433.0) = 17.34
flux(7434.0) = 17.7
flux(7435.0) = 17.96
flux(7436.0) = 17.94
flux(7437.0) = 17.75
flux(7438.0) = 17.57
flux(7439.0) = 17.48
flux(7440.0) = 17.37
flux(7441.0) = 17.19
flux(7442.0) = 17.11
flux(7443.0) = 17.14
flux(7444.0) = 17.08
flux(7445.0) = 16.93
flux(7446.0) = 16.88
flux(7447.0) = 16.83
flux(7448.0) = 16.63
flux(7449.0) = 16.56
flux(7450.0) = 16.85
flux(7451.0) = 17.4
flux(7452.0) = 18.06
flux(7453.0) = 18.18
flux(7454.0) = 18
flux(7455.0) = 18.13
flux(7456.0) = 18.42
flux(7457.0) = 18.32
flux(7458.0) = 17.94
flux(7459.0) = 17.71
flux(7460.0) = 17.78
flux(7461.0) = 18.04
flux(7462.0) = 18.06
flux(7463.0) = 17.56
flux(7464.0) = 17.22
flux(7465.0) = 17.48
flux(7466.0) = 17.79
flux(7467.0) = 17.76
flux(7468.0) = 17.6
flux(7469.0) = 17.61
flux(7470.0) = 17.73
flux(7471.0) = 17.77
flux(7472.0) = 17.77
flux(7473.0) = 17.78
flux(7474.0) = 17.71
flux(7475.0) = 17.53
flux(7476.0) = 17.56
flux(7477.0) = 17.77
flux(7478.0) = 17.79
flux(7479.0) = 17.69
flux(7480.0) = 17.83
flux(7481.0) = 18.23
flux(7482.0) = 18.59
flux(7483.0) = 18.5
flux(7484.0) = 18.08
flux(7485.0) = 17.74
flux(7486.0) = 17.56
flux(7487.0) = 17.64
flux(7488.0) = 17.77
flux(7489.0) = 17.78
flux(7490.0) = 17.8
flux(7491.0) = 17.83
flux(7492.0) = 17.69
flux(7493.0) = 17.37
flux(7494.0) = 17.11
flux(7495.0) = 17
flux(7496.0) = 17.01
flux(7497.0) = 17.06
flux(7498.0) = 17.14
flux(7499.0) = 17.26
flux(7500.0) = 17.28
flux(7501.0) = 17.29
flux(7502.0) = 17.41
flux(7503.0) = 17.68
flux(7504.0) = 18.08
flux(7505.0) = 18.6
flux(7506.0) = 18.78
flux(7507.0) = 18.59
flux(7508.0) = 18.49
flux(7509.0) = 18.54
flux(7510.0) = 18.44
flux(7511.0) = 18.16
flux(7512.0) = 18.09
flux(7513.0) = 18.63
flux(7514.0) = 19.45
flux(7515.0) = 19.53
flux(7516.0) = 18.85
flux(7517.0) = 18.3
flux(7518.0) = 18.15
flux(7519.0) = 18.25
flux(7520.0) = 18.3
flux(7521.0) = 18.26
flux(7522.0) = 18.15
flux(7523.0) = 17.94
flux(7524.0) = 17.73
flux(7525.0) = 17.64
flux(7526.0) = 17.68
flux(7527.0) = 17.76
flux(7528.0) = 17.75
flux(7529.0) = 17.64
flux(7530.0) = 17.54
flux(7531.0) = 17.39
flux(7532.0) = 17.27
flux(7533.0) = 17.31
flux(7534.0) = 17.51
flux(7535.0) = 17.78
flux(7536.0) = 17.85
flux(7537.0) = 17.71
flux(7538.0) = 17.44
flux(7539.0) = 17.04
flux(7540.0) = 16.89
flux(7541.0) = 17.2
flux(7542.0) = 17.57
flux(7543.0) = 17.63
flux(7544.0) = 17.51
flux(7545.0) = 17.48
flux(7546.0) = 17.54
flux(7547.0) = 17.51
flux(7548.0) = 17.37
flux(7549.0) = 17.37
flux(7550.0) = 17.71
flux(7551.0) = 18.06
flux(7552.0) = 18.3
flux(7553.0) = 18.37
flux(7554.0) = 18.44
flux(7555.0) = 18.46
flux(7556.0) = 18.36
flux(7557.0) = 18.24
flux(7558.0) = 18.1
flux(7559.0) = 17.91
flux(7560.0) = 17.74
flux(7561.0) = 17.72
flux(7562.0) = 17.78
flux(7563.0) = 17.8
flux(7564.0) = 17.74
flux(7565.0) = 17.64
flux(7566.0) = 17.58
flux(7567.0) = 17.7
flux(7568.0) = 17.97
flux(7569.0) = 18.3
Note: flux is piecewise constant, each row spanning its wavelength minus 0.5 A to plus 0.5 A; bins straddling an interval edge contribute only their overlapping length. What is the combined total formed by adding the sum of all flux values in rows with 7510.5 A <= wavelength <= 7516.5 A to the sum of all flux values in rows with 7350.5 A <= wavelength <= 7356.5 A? 213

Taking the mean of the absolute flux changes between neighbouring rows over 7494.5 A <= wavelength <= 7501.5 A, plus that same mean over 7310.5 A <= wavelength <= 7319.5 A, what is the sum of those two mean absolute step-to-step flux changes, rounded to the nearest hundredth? 0.20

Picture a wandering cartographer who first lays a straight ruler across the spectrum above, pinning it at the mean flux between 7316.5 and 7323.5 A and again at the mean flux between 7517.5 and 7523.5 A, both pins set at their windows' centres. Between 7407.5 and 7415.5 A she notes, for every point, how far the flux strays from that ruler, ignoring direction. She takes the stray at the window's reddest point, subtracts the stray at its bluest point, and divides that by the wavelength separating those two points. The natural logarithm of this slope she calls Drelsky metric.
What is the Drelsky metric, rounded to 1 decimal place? -7.1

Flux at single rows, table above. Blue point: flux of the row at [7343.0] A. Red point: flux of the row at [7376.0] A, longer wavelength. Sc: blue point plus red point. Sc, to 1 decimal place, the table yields 34.9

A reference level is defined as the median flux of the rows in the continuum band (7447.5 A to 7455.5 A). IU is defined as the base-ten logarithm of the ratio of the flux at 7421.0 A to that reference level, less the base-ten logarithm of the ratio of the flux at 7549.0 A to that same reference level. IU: -0.011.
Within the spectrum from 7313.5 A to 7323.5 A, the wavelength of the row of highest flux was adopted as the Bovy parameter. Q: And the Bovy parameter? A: 7323.0 A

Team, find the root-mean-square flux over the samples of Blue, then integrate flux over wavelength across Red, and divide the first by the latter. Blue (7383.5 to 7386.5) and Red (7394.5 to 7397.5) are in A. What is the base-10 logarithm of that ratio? -0.494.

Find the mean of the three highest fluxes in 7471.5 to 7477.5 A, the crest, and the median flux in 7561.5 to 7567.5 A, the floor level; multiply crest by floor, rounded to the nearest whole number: 315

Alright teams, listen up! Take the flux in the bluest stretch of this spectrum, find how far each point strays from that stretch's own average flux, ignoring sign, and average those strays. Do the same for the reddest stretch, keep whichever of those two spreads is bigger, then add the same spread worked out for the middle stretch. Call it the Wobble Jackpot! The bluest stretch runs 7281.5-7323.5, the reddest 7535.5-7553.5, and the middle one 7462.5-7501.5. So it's 0.54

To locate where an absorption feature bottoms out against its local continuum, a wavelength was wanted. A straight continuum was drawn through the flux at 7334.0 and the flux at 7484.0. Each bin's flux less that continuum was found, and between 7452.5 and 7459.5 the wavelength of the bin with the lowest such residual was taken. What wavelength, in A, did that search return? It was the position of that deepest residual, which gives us 7459.0 A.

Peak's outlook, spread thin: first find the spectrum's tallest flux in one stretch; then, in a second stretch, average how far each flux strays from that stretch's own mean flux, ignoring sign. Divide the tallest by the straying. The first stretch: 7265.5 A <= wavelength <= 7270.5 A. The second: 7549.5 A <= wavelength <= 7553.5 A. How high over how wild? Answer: 74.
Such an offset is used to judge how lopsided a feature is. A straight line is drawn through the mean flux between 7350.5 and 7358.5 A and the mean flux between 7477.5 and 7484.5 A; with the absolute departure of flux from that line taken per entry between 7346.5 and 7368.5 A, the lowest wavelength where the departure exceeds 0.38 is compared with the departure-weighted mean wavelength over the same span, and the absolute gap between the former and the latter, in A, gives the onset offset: 11.8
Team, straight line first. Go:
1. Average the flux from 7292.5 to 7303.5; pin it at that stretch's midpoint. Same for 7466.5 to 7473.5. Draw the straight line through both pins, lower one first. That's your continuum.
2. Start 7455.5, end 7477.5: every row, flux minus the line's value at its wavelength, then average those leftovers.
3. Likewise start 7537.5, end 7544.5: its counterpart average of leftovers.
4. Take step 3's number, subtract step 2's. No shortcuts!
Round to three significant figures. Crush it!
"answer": -1.00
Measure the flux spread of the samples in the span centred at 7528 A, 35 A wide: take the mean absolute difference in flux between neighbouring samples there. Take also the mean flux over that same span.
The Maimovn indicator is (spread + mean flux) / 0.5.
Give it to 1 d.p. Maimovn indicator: 36.1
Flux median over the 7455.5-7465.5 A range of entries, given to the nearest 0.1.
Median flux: 17.9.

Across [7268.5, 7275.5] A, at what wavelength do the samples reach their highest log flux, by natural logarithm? 7275.0 A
